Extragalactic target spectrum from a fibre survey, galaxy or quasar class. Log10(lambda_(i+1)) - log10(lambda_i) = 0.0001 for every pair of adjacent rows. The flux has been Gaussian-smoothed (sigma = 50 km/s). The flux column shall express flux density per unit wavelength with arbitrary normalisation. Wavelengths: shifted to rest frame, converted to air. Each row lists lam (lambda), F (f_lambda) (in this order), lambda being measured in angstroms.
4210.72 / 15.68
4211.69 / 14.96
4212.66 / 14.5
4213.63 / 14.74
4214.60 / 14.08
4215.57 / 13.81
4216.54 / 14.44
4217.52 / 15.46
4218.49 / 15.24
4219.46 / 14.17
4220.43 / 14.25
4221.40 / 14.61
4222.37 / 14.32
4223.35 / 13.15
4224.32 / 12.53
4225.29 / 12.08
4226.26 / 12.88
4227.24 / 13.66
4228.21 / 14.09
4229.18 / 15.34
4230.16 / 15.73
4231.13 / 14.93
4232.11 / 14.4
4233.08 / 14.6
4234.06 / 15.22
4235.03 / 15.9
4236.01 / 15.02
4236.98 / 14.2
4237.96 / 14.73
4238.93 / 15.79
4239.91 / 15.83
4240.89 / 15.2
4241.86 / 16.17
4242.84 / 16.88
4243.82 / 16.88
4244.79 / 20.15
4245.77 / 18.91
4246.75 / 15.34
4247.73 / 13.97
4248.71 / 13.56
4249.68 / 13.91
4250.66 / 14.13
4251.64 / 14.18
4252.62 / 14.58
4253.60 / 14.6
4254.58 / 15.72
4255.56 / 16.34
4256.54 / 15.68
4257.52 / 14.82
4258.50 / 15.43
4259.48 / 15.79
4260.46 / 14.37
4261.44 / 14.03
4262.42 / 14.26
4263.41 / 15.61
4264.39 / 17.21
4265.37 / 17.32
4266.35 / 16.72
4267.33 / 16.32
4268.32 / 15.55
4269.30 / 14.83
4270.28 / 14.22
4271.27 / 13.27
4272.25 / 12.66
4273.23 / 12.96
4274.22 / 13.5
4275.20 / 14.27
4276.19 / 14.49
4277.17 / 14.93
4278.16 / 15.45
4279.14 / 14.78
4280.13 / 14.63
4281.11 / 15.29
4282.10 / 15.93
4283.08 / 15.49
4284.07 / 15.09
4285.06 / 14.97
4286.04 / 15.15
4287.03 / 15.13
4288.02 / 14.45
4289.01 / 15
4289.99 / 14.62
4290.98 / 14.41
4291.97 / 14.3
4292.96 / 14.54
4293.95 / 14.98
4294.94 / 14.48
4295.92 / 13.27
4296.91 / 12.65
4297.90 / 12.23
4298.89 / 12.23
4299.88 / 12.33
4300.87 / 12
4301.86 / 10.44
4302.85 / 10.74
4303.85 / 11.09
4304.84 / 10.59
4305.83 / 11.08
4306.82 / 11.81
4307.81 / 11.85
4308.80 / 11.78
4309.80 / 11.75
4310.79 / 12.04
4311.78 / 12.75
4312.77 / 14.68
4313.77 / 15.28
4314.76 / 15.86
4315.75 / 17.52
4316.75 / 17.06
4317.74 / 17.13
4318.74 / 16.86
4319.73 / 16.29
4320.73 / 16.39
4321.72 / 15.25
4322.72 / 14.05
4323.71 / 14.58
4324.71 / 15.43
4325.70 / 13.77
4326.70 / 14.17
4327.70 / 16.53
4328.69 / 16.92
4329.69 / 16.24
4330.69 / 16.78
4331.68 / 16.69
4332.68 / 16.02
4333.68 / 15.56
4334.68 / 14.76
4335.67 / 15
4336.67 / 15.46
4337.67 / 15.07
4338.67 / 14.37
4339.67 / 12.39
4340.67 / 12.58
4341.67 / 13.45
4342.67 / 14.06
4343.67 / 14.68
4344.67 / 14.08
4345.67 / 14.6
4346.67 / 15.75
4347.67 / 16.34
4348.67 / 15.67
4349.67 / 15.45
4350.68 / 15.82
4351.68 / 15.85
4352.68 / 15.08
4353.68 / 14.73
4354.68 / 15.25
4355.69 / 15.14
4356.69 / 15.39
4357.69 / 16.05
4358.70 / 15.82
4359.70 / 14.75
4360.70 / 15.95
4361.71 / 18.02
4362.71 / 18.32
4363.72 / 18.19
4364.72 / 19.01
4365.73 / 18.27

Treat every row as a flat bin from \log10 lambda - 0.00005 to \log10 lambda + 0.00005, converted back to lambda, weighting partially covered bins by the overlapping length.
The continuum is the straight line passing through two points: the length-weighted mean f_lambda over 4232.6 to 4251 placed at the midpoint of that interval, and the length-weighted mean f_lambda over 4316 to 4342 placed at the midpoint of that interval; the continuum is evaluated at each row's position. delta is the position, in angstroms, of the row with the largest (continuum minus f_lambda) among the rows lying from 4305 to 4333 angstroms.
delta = 4305.83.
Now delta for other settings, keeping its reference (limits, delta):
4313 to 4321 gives 4313.77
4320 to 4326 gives 4325.70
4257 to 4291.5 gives 4272.25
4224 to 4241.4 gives 4225.29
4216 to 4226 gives 4225.29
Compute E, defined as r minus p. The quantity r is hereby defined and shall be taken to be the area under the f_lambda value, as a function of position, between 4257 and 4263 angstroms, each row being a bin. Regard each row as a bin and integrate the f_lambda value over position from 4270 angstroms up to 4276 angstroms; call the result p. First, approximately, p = 80.9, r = 89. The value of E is 8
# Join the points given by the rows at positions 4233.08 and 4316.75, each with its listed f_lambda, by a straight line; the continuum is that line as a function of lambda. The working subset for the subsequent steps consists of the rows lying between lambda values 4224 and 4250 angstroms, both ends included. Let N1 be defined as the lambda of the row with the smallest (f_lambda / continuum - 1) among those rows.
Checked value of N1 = 4225.29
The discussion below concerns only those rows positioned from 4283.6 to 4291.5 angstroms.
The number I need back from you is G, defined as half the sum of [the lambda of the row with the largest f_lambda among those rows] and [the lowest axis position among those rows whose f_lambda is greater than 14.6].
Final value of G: 4285.1 angstroms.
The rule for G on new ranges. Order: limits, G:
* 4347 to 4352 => 4347.7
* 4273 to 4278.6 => 4277.7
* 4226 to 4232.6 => 4229.7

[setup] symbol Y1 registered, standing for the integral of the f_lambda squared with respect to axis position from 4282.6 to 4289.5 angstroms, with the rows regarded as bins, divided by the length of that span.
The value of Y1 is 226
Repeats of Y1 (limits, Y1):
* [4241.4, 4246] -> 317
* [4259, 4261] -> 227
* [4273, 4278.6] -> 205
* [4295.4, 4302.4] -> 149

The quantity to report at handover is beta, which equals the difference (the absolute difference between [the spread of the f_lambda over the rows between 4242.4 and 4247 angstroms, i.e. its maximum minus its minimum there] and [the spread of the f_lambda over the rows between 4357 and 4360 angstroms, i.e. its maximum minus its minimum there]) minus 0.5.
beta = 3.0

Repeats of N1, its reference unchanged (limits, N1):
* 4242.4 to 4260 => 4248.71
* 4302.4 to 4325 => 4304.84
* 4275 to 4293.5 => 4291.97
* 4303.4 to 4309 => 4304.84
